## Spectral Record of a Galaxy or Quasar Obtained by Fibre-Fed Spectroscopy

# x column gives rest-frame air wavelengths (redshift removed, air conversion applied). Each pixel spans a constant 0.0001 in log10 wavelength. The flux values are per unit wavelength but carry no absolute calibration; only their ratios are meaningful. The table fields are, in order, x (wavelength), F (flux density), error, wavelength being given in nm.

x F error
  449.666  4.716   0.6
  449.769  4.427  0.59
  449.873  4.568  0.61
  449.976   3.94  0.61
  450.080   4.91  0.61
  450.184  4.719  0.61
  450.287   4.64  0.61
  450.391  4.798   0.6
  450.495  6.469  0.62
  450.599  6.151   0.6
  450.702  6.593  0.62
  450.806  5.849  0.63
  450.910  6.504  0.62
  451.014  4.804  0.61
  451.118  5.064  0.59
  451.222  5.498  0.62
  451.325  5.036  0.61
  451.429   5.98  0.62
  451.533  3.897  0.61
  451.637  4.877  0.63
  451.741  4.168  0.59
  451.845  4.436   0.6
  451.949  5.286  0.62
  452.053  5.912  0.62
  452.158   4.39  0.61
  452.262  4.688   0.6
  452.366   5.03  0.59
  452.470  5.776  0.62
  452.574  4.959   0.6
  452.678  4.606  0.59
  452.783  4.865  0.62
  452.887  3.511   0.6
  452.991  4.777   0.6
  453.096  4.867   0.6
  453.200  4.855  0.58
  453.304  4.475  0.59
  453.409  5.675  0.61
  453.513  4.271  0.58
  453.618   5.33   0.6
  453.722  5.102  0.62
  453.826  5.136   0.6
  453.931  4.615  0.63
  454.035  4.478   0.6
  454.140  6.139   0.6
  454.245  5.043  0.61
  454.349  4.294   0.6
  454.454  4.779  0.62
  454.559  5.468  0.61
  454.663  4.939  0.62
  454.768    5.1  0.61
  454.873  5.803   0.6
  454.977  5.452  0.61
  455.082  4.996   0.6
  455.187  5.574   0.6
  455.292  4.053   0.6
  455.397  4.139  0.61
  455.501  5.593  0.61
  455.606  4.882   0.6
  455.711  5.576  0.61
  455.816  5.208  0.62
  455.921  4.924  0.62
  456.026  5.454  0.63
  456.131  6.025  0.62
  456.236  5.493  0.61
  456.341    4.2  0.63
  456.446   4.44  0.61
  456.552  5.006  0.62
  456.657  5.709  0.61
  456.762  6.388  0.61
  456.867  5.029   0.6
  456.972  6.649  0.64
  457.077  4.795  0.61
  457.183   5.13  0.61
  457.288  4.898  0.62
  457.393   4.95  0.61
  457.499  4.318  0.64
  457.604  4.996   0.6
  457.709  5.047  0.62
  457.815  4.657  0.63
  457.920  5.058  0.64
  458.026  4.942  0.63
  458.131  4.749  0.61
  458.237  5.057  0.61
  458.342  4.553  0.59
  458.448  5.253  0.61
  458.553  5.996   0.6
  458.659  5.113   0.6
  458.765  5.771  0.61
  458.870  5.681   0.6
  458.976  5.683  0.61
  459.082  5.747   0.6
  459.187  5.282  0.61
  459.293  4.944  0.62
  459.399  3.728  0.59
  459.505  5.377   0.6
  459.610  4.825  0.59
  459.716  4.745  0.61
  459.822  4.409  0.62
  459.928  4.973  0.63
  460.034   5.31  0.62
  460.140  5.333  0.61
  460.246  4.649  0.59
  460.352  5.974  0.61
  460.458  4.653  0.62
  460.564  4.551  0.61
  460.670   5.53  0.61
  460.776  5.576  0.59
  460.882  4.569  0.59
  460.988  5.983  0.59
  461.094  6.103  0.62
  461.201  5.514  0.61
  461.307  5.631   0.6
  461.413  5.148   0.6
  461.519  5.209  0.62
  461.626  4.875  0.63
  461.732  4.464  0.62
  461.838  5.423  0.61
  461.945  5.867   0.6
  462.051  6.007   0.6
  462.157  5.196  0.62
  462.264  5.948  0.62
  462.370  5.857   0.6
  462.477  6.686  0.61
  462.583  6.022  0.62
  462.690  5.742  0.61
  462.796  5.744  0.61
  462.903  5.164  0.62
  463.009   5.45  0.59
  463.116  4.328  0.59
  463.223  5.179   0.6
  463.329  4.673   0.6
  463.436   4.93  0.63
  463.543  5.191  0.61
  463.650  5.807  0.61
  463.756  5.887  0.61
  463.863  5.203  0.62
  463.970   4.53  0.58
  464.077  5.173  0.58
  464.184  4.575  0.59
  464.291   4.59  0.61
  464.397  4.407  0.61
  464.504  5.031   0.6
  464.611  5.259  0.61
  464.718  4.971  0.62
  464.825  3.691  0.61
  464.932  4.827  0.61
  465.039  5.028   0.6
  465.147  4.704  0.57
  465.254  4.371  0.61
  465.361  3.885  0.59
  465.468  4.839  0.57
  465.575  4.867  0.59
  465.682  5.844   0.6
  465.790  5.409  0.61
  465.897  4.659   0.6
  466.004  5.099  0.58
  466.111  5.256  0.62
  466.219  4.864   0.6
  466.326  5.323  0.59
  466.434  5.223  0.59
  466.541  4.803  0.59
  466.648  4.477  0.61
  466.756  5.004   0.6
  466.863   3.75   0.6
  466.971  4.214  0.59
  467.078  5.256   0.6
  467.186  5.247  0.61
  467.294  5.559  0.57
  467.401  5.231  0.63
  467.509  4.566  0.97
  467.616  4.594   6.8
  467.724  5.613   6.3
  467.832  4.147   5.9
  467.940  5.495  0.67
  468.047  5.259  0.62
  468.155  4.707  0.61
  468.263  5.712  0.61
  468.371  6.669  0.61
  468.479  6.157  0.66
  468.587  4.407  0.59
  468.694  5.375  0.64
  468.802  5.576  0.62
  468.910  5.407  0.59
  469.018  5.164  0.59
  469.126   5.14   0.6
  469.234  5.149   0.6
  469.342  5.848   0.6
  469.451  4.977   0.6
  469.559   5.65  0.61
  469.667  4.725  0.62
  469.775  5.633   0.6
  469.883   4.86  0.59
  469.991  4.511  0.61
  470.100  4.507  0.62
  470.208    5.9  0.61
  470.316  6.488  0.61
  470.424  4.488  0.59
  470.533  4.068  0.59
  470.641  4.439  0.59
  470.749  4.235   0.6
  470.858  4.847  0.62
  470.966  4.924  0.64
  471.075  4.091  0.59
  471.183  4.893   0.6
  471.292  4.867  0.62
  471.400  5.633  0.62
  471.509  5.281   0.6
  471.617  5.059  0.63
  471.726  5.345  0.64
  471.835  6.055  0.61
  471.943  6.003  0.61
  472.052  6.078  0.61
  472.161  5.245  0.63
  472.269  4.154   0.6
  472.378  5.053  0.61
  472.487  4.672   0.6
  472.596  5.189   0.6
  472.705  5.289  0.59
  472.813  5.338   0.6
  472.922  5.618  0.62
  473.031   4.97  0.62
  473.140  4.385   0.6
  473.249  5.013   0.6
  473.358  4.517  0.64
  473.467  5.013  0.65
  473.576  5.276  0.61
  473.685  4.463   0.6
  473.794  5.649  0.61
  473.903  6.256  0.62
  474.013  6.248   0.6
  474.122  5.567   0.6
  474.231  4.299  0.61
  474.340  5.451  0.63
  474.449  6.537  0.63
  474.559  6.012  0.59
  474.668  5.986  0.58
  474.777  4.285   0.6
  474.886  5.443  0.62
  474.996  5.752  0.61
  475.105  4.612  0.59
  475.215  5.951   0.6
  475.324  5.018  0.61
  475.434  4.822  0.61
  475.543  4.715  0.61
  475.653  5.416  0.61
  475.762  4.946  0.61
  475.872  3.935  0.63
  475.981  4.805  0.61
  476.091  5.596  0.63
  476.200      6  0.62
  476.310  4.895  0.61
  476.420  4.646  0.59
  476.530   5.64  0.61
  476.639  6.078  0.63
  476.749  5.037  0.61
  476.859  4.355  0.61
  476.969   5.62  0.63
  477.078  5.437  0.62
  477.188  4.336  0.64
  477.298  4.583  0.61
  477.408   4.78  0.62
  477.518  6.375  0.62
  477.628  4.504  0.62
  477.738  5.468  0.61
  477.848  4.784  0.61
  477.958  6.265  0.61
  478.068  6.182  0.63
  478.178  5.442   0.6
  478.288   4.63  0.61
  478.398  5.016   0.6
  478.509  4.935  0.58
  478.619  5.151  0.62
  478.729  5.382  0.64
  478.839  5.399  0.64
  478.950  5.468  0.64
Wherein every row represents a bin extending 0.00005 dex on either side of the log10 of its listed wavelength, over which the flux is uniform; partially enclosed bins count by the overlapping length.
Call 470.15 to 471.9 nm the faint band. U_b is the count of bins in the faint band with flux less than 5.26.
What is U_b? 10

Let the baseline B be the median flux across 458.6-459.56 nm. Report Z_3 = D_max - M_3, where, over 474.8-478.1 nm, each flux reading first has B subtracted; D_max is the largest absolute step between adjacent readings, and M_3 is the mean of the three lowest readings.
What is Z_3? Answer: 3.04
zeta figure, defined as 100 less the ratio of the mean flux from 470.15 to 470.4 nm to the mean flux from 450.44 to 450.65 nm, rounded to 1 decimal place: 99.0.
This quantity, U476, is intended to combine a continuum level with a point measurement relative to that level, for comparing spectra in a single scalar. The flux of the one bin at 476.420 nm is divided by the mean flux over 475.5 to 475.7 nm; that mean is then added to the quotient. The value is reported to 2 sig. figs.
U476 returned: 6.0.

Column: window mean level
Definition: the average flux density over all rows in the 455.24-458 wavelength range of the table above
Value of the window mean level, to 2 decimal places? 5.10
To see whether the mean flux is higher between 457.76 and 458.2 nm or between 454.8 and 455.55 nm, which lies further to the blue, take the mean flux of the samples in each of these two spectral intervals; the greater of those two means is 5.09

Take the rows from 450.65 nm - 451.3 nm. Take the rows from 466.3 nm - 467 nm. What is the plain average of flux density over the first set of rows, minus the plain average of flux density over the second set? 1.0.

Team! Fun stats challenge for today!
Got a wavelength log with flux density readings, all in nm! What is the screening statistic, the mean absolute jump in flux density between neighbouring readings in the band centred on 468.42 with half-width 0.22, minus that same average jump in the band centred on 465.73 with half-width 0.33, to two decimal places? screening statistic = 0.55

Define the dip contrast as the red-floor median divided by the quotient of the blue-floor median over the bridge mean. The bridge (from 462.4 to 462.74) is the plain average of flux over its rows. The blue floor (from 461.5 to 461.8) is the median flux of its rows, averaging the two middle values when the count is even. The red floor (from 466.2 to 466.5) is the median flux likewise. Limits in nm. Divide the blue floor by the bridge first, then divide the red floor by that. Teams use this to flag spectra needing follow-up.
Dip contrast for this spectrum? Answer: 6.6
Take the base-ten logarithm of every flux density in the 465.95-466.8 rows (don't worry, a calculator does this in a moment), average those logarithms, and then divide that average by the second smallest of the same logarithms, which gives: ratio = 1.03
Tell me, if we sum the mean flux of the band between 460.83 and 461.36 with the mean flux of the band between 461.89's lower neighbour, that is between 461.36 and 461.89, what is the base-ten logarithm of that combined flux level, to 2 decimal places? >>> 1.02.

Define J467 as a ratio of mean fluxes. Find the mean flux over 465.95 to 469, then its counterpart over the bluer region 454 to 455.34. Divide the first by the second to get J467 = 1.00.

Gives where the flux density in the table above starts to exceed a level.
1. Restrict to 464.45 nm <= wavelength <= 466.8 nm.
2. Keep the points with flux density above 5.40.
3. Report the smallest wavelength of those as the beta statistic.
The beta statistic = 465.682 nm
